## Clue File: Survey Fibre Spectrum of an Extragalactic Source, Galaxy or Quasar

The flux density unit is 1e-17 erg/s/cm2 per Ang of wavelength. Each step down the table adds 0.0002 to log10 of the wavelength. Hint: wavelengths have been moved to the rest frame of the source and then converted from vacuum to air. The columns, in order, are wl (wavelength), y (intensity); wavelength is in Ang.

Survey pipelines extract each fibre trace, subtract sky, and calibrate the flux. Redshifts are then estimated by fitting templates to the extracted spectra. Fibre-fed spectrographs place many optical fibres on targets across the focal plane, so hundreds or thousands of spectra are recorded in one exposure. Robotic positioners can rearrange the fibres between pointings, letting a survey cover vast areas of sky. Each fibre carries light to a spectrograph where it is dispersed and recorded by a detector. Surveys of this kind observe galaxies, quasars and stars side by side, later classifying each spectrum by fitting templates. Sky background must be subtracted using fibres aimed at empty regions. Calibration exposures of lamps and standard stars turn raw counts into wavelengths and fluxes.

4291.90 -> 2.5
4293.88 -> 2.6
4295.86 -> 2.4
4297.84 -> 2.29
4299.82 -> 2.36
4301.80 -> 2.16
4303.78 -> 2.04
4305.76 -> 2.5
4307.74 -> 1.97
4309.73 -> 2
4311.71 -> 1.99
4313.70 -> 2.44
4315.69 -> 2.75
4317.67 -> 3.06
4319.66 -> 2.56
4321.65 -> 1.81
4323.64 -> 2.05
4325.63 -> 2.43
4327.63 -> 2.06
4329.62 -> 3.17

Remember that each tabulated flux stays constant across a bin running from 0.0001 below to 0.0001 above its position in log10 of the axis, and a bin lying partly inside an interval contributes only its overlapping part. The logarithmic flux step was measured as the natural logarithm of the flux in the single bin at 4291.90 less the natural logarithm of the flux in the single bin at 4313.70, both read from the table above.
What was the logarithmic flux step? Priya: 0.02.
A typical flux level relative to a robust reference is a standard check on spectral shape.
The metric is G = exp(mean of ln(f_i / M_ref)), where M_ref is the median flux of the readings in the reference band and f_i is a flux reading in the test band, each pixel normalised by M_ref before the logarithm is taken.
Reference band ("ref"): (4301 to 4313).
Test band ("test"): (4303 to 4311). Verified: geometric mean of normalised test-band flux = 1.05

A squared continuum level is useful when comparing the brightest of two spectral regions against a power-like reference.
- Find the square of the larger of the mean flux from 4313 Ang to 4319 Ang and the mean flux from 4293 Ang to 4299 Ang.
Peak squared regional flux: 7.6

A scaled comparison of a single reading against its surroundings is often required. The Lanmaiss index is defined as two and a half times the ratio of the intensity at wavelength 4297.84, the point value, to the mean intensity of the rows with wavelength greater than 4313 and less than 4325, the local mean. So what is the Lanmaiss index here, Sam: 2.34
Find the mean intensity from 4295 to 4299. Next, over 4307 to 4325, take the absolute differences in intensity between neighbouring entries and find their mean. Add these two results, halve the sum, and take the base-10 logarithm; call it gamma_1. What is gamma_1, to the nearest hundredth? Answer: 0.13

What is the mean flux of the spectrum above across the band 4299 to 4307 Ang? 2.26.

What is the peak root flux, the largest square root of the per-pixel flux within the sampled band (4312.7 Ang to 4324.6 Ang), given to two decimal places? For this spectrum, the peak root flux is 1.75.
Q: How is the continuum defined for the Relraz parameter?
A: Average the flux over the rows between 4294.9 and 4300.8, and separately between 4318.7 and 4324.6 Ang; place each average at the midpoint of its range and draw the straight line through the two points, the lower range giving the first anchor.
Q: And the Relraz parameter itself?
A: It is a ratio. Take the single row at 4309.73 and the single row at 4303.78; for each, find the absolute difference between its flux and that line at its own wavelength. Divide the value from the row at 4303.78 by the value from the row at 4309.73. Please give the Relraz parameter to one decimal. 1.1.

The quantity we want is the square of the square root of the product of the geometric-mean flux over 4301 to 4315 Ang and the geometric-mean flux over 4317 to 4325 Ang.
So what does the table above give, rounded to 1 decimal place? 5.0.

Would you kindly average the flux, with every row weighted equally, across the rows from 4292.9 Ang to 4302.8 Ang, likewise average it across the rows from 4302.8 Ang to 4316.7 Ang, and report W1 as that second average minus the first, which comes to -0.12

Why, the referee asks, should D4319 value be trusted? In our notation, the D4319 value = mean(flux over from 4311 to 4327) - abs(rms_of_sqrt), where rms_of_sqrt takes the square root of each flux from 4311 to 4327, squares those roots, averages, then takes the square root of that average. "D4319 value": 0.84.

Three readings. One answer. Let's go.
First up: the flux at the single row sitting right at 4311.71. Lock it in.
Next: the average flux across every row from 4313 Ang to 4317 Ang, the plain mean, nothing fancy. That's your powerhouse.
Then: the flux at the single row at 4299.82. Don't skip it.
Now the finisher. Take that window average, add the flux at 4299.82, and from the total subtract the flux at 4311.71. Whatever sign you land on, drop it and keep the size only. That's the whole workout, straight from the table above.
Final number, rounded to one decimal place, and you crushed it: 3.0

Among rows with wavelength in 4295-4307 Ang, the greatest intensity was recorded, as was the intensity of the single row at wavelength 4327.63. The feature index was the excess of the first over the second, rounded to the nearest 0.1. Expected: 0.4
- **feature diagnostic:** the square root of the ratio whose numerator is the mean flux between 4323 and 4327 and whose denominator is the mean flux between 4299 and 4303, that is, 1.00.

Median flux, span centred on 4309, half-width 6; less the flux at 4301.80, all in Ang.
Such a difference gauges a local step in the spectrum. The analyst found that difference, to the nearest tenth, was -0.1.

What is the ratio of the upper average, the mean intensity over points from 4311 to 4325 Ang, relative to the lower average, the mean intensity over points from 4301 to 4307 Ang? 1.07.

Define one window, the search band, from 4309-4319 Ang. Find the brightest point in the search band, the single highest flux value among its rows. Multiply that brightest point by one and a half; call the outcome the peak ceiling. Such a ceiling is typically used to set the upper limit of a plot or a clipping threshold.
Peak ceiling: 4.6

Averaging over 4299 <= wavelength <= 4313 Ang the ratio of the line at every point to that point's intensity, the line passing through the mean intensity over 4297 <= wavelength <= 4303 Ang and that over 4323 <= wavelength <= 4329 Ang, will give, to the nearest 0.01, 1.06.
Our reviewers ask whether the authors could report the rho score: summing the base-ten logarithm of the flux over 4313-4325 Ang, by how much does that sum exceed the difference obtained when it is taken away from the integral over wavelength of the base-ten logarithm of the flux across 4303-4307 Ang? 3.2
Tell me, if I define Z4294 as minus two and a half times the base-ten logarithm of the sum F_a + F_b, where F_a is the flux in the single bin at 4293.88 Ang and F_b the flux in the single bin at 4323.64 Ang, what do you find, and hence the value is -1.67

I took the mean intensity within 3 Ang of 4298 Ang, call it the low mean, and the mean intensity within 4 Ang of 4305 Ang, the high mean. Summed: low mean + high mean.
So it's 4.5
